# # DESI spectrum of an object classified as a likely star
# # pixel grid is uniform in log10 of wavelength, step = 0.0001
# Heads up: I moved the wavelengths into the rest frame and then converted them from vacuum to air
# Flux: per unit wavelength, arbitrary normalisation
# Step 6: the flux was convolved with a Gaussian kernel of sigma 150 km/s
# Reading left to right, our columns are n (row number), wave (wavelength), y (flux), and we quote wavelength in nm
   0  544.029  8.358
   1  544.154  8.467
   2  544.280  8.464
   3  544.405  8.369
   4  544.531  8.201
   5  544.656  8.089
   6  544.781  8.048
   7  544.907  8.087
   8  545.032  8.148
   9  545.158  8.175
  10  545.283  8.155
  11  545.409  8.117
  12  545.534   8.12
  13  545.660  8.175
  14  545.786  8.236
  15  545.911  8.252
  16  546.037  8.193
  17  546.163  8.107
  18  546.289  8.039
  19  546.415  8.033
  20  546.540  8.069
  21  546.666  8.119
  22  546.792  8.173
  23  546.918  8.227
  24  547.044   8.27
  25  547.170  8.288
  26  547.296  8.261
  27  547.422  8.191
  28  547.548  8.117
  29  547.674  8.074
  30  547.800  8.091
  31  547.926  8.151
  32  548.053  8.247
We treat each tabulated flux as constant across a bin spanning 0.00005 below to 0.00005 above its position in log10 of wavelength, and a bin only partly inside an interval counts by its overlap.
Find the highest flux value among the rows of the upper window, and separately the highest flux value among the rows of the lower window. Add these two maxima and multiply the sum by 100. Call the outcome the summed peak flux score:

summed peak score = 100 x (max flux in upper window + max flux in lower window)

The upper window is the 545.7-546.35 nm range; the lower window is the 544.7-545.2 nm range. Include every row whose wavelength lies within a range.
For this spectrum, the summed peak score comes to 1643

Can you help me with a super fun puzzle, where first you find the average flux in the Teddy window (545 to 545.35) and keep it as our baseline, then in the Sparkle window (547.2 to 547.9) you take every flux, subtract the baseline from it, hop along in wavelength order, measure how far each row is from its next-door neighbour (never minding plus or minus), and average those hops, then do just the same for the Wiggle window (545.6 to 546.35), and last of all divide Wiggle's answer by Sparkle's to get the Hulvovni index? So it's 1.1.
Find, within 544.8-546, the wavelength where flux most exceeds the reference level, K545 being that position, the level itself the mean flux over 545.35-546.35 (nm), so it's 545.911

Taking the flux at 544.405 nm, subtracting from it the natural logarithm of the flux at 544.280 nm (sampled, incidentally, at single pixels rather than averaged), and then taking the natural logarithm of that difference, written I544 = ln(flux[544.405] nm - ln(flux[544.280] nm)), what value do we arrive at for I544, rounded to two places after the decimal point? 1.83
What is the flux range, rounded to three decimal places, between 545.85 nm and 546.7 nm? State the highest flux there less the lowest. 0.219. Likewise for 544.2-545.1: 0.416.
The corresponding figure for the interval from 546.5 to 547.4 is 0.219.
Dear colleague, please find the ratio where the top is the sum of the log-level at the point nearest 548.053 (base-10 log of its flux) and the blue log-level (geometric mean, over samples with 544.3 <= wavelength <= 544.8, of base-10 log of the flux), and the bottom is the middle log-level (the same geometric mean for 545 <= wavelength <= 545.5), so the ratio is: 2.01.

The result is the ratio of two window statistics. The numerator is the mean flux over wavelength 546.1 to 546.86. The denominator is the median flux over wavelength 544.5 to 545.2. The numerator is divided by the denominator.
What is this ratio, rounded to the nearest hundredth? 1.00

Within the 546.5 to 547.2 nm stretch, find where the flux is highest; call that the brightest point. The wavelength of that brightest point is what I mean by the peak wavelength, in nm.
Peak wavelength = 547.170 nm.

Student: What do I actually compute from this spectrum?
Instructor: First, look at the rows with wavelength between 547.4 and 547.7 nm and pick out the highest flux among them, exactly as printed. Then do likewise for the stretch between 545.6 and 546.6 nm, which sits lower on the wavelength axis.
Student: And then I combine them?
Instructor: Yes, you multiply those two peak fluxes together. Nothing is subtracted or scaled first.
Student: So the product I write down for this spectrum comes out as 67.6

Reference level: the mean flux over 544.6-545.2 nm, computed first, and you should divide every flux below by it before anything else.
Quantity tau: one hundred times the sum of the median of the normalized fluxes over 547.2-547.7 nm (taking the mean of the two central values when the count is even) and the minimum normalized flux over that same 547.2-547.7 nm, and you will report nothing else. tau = 200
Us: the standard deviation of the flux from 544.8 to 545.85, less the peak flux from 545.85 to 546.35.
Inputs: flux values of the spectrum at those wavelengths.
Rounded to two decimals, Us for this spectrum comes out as -8.21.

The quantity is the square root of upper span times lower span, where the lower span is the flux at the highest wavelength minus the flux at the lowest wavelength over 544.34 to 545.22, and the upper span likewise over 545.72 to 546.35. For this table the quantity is 0.195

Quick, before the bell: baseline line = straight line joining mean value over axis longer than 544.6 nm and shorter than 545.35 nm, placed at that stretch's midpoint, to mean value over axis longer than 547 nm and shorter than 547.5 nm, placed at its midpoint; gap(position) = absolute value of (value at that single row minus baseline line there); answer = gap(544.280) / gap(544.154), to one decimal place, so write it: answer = 1.0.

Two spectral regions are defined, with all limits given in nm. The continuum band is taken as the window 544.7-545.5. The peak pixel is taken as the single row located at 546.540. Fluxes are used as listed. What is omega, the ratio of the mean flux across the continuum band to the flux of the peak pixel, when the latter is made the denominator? 1.01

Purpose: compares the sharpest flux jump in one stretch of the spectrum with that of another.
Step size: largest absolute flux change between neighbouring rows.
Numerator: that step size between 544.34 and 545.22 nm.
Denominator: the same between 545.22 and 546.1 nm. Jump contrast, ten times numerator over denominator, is 28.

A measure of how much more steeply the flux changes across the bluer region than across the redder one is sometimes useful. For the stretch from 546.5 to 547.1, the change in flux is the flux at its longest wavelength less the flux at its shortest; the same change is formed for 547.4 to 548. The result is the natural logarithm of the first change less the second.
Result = -1.42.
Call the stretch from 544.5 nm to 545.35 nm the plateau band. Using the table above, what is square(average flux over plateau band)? 66.1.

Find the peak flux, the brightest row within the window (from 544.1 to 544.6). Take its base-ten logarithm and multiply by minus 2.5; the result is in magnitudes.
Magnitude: -2.32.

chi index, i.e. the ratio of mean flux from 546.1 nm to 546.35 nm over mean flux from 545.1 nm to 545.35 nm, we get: 0.99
